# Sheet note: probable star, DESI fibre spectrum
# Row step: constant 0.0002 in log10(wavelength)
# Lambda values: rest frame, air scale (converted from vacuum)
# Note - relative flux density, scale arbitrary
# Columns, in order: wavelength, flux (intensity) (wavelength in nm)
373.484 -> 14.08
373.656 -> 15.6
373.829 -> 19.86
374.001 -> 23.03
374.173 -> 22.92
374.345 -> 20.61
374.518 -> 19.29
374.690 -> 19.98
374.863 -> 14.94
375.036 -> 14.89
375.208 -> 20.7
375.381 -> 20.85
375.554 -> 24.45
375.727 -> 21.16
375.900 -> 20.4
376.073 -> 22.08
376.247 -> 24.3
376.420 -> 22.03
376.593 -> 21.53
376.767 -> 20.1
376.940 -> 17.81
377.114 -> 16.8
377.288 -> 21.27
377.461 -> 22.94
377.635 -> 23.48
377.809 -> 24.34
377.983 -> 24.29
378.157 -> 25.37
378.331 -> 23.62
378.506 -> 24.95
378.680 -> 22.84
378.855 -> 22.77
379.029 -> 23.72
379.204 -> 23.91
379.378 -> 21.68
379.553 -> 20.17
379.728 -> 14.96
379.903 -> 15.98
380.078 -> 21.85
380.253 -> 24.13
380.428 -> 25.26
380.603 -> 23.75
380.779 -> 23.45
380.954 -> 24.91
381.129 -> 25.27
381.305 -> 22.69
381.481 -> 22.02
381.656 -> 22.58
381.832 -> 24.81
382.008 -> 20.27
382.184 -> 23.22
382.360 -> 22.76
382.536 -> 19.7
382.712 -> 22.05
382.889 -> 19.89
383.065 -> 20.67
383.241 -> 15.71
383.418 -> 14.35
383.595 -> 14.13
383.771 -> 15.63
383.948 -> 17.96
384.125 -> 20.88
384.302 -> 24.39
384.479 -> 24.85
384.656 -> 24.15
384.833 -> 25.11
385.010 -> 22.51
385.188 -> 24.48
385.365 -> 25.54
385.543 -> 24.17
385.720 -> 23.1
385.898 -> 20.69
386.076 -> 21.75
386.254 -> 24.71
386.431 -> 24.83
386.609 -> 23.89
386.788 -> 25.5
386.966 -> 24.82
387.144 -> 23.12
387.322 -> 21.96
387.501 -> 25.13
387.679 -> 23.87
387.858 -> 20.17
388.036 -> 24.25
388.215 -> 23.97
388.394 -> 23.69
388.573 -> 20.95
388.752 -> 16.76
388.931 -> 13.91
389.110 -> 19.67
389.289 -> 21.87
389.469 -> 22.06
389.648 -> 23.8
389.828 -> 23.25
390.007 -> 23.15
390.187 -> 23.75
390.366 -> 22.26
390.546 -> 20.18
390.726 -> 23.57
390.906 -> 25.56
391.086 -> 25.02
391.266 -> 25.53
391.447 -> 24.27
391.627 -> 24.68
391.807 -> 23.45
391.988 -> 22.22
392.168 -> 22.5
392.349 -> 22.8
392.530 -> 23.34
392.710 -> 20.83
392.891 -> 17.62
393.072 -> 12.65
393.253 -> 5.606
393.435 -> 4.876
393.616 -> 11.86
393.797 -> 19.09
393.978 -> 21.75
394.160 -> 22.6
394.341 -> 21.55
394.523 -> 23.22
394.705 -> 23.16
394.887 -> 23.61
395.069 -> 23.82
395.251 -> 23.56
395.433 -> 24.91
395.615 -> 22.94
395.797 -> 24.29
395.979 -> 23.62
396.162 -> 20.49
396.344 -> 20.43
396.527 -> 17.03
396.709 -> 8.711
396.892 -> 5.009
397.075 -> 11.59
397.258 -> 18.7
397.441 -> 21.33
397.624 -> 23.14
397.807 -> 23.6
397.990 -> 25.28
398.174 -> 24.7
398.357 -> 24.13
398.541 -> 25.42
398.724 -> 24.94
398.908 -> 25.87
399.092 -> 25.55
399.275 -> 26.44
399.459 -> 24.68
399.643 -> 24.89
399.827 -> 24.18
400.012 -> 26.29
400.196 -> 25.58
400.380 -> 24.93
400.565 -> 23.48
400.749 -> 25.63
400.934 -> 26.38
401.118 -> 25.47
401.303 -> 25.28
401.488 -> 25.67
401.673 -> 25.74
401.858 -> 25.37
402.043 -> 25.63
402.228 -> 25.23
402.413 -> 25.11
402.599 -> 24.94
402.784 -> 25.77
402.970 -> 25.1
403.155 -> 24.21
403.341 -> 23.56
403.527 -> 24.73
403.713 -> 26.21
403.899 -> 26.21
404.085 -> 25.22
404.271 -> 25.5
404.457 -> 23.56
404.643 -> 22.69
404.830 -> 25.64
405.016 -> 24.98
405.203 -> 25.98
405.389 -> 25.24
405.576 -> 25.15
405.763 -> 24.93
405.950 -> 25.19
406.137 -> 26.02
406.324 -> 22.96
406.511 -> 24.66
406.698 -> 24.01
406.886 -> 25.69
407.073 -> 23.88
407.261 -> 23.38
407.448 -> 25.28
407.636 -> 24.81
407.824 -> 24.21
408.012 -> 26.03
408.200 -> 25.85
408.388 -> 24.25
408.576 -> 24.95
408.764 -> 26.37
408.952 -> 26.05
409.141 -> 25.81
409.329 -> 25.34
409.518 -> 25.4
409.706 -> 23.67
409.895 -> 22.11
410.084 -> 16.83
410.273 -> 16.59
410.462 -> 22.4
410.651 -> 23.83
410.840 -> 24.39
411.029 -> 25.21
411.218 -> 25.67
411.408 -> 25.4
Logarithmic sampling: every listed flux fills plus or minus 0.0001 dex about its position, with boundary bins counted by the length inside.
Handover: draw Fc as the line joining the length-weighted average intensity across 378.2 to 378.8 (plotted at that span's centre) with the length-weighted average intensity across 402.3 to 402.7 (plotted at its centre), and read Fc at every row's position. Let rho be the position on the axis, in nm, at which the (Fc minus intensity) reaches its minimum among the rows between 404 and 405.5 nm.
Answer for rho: 405.203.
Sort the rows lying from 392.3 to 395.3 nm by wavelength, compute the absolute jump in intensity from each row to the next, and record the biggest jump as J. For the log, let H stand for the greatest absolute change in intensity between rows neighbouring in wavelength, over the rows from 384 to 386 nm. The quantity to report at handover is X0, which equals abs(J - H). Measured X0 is 3.7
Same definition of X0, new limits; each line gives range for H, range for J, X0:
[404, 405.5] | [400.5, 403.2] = 0.8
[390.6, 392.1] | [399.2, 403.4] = 0.2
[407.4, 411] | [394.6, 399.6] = 2.5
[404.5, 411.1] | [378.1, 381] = 0.1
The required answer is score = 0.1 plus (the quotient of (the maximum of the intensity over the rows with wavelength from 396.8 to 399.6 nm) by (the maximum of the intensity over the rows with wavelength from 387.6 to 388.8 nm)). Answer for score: 1.19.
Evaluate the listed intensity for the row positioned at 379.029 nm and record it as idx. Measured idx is 23.72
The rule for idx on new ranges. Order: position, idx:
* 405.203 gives 25.98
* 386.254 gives 24.71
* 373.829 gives 19.86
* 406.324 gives 22.96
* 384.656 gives 24.15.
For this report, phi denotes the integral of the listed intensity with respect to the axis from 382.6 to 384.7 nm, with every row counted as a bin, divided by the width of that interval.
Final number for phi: 19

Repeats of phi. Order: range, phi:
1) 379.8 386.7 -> 22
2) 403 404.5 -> 25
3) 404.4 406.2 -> 25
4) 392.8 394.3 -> 15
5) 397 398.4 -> 22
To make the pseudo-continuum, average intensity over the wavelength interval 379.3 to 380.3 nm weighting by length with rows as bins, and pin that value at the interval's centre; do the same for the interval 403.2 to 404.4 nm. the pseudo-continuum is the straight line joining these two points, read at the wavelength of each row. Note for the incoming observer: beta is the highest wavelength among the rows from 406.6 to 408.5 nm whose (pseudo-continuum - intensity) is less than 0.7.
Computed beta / 408.200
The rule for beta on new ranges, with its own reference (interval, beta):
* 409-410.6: 409.141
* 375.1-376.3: 376.247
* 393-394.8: 394.705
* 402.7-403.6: 403.527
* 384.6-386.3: 386.254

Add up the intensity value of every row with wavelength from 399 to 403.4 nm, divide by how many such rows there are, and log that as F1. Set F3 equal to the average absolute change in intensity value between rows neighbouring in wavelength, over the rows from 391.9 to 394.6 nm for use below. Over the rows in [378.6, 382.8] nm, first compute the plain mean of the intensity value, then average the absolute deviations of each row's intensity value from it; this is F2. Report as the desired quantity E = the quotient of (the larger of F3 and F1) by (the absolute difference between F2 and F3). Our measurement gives 24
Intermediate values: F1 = 25.2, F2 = 2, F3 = 2.9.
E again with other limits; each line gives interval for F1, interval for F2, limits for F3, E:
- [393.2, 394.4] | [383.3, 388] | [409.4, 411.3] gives 25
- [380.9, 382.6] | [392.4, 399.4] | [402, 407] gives 6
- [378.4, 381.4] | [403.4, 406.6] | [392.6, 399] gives 13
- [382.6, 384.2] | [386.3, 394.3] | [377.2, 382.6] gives 11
